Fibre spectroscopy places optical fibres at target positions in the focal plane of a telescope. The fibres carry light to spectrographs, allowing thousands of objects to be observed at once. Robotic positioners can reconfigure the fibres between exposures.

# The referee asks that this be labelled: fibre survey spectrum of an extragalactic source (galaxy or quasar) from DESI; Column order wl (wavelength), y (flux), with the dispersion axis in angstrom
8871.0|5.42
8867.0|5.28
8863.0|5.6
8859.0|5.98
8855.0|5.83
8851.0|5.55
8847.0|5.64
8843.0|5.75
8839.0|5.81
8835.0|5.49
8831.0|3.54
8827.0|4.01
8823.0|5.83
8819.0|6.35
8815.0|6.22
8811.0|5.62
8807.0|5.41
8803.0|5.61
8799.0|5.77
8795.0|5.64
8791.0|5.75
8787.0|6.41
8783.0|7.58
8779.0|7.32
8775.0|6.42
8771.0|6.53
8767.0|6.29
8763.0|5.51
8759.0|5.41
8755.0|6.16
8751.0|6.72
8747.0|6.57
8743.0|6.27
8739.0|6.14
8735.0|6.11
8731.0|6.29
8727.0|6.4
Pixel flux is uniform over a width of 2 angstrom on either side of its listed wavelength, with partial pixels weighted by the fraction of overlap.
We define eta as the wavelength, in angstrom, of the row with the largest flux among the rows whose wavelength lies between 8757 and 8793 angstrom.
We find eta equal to 8783.0 angstrom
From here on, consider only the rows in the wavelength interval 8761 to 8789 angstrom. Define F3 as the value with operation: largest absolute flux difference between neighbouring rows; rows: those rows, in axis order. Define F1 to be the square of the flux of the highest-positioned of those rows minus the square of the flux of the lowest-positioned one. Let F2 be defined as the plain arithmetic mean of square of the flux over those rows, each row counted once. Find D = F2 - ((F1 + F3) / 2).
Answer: 38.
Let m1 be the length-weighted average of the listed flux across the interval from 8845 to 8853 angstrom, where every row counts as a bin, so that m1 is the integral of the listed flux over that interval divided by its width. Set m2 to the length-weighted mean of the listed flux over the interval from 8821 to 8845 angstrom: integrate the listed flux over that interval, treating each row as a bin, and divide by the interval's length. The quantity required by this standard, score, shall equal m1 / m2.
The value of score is 1.10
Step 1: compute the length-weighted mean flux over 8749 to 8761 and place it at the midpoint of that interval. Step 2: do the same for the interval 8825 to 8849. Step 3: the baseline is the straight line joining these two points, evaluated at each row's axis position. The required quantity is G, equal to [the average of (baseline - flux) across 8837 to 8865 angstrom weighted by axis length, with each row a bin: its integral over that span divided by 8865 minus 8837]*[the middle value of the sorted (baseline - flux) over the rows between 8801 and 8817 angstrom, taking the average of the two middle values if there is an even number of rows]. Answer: 0.17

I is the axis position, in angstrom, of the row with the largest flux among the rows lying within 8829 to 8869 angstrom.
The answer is 8859.0 angstrom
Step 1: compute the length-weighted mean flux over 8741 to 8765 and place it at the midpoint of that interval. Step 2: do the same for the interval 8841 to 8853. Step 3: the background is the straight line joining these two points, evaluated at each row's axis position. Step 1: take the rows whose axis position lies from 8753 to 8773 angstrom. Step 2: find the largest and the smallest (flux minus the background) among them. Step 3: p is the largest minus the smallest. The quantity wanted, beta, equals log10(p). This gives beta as 0.1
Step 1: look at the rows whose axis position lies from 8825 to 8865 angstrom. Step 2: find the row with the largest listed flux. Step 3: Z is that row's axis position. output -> 8859.0 angstrom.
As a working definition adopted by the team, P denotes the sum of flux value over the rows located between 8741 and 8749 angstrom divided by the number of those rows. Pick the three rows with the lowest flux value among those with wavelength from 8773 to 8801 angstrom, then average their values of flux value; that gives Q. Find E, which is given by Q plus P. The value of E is 12.1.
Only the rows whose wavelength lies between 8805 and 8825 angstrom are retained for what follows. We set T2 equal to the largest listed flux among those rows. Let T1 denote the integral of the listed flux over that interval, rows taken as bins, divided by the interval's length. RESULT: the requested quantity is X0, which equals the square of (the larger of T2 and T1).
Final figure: 40.3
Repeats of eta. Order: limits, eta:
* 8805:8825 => 8819.0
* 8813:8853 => 8819.0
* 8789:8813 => 8799.0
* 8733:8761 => 8751.0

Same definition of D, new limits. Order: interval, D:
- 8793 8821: 29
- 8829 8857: 18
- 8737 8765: 41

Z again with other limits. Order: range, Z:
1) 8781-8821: 8783.0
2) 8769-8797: 8783.0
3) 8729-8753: 8751.0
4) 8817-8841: 8819.0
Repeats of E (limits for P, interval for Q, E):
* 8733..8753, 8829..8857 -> 11.2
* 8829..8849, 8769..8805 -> 10.9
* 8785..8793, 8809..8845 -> 10.4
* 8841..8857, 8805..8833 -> 10.0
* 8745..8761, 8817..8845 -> 10.6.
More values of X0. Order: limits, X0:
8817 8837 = 40.3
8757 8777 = 42.6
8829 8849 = 33.8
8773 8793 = 57.5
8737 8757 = 45.2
